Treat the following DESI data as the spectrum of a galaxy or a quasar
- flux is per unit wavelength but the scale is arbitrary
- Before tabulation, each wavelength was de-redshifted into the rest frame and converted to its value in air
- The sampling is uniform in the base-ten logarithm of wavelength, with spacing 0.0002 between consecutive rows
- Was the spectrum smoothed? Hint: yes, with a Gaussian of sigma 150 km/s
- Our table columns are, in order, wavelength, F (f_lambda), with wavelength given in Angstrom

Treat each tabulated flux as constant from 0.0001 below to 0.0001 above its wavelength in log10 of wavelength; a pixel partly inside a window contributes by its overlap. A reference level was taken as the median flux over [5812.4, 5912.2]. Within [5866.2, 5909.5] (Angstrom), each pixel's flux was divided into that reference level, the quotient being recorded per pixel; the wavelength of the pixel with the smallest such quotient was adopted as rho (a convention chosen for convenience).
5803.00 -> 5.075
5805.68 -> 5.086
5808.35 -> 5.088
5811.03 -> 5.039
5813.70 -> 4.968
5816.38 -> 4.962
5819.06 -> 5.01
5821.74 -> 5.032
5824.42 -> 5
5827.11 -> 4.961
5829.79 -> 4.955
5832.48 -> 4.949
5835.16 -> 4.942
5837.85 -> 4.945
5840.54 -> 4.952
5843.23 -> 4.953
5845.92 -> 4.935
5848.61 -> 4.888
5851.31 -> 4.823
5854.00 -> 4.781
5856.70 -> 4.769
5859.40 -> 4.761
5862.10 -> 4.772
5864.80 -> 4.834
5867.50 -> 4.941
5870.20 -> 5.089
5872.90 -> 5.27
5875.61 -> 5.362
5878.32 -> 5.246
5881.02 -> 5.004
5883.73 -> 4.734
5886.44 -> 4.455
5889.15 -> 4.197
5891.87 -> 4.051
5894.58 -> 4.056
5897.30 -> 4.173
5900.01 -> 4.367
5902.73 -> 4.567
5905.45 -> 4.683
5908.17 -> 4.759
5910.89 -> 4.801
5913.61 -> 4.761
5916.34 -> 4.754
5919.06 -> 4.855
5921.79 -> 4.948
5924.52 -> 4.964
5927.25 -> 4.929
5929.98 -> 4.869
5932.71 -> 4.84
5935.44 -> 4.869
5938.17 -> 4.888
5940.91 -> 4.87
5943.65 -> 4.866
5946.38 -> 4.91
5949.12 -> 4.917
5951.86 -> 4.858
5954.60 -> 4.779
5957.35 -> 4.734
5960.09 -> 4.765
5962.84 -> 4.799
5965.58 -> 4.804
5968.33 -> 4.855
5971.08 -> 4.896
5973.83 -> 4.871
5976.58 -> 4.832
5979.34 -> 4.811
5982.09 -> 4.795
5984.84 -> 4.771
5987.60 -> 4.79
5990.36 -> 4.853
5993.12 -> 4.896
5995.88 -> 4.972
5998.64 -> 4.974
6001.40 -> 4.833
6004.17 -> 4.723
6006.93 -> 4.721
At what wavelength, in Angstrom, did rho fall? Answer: 5875.61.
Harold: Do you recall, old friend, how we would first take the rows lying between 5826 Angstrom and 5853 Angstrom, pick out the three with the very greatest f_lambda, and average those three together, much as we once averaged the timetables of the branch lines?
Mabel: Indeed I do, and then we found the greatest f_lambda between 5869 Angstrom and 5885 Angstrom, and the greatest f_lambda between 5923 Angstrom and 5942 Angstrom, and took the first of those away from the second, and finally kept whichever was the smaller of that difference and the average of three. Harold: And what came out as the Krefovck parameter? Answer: -0.40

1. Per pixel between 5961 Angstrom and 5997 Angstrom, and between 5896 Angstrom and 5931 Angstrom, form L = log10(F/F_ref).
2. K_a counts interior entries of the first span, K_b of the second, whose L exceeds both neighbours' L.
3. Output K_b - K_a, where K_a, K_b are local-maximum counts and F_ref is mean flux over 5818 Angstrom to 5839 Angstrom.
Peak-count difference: 1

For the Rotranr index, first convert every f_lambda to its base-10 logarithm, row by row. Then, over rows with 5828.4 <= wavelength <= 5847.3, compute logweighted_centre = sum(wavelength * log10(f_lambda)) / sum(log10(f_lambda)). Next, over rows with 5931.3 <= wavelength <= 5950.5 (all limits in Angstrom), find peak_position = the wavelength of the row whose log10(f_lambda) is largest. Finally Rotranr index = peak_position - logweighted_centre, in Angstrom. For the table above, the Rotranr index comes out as 111.3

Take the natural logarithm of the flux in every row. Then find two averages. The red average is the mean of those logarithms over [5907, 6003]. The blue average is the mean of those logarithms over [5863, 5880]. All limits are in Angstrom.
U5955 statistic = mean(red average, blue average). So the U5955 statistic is 1.61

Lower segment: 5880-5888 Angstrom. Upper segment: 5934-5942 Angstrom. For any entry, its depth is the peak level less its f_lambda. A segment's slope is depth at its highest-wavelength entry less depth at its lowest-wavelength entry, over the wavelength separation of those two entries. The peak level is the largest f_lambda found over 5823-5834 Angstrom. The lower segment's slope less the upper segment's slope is 0.101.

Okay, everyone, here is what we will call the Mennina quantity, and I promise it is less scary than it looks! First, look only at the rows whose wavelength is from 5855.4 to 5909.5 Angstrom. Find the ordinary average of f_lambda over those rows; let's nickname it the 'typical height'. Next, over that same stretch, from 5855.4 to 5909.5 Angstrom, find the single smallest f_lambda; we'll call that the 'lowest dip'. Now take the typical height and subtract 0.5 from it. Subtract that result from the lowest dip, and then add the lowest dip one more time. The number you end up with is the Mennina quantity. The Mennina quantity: 3.90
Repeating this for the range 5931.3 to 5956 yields 5.19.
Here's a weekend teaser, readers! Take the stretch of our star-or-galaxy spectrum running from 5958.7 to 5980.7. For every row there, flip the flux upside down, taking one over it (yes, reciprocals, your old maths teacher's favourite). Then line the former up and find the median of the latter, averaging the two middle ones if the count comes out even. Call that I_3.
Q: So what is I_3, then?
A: 0.207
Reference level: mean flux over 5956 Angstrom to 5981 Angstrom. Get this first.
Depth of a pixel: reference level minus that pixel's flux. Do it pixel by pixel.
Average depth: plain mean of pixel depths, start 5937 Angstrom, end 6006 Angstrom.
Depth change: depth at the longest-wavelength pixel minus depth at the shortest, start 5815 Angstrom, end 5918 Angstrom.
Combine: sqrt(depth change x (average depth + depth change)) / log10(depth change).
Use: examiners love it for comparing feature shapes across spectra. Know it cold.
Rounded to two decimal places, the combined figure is -0.29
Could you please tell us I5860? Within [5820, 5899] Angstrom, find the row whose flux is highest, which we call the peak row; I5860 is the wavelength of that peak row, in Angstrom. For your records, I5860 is 5875.61 Angstrom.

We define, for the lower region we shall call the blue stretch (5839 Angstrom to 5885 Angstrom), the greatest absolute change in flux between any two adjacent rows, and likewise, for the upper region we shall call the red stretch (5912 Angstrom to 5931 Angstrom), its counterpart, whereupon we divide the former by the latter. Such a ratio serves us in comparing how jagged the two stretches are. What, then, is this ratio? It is 2.7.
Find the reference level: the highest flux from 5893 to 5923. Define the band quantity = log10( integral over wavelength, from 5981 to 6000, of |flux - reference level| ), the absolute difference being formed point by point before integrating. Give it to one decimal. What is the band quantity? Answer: 0.3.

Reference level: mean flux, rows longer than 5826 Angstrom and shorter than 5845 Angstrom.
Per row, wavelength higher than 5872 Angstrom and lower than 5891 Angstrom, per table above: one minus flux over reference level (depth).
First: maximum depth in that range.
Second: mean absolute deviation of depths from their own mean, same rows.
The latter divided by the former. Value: 0.49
